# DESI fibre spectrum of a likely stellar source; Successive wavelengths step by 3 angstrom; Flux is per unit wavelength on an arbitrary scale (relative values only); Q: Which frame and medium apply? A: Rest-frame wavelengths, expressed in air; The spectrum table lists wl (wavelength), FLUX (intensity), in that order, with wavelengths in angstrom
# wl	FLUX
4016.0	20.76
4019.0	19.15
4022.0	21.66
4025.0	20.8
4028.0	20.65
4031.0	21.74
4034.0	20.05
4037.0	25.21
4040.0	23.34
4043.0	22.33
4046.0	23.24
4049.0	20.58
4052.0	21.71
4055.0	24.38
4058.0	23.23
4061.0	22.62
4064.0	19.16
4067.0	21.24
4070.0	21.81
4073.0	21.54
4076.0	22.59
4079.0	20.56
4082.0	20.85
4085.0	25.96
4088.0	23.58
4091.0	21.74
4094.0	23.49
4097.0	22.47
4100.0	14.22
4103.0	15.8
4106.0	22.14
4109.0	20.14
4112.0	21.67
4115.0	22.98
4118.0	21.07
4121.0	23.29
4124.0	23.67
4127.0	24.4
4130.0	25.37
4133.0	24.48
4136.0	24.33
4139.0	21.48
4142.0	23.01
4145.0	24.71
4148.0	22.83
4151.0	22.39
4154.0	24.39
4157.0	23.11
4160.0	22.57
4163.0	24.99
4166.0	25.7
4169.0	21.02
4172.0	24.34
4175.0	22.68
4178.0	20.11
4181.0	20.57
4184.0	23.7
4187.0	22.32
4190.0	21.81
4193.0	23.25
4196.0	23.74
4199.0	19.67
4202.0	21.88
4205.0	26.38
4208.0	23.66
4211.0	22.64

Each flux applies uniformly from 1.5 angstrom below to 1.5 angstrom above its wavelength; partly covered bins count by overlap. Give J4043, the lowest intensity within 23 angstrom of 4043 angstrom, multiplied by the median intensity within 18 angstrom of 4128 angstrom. 450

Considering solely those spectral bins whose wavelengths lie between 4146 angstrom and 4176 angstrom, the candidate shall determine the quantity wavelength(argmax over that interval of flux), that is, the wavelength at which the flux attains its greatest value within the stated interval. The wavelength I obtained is 4166.0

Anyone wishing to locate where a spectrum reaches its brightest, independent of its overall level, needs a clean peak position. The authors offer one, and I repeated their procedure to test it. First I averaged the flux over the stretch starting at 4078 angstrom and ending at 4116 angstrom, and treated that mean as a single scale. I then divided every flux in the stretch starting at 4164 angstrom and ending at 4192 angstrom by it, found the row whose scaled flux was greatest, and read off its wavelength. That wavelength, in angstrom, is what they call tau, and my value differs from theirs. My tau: 4166.0 angstrom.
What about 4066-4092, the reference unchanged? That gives 4085.0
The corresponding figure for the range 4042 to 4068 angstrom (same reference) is 4055.0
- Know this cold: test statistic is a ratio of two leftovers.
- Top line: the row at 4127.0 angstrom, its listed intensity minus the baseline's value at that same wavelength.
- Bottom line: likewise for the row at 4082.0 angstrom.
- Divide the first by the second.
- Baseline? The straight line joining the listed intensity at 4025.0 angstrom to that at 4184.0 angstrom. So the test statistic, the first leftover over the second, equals -1.8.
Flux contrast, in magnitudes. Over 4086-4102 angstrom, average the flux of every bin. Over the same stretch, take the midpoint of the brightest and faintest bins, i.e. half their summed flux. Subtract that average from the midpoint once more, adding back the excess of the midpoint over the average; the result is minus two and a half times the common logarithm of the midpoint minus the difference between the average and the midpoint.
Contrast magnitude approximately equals -3.06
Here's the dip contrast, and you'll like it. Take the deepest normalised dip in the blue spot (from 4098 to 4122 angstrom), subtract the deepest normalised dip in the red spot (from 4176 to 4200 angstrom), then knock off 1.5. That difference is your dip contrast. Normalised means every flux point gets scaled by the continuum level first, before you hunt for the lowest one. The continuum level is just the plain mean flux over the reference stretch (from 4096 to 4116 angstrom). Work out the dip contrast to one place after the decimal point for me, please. -1.8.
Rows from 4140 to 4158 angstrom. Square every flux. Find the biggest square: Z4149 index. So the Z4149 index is 611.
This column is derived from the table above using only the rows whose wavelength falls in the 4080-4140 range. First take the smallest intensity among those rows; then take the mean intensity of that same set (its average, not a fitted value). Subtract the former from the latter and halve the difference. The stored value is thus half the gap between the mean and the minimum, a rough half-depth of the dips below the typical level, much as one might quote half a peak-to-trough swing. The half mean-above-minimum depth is 4.0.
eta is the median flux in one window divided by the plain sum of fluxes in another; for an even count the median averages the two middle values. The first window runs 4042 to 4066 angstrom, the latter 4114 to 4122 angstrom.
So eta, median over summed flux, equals 0.33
